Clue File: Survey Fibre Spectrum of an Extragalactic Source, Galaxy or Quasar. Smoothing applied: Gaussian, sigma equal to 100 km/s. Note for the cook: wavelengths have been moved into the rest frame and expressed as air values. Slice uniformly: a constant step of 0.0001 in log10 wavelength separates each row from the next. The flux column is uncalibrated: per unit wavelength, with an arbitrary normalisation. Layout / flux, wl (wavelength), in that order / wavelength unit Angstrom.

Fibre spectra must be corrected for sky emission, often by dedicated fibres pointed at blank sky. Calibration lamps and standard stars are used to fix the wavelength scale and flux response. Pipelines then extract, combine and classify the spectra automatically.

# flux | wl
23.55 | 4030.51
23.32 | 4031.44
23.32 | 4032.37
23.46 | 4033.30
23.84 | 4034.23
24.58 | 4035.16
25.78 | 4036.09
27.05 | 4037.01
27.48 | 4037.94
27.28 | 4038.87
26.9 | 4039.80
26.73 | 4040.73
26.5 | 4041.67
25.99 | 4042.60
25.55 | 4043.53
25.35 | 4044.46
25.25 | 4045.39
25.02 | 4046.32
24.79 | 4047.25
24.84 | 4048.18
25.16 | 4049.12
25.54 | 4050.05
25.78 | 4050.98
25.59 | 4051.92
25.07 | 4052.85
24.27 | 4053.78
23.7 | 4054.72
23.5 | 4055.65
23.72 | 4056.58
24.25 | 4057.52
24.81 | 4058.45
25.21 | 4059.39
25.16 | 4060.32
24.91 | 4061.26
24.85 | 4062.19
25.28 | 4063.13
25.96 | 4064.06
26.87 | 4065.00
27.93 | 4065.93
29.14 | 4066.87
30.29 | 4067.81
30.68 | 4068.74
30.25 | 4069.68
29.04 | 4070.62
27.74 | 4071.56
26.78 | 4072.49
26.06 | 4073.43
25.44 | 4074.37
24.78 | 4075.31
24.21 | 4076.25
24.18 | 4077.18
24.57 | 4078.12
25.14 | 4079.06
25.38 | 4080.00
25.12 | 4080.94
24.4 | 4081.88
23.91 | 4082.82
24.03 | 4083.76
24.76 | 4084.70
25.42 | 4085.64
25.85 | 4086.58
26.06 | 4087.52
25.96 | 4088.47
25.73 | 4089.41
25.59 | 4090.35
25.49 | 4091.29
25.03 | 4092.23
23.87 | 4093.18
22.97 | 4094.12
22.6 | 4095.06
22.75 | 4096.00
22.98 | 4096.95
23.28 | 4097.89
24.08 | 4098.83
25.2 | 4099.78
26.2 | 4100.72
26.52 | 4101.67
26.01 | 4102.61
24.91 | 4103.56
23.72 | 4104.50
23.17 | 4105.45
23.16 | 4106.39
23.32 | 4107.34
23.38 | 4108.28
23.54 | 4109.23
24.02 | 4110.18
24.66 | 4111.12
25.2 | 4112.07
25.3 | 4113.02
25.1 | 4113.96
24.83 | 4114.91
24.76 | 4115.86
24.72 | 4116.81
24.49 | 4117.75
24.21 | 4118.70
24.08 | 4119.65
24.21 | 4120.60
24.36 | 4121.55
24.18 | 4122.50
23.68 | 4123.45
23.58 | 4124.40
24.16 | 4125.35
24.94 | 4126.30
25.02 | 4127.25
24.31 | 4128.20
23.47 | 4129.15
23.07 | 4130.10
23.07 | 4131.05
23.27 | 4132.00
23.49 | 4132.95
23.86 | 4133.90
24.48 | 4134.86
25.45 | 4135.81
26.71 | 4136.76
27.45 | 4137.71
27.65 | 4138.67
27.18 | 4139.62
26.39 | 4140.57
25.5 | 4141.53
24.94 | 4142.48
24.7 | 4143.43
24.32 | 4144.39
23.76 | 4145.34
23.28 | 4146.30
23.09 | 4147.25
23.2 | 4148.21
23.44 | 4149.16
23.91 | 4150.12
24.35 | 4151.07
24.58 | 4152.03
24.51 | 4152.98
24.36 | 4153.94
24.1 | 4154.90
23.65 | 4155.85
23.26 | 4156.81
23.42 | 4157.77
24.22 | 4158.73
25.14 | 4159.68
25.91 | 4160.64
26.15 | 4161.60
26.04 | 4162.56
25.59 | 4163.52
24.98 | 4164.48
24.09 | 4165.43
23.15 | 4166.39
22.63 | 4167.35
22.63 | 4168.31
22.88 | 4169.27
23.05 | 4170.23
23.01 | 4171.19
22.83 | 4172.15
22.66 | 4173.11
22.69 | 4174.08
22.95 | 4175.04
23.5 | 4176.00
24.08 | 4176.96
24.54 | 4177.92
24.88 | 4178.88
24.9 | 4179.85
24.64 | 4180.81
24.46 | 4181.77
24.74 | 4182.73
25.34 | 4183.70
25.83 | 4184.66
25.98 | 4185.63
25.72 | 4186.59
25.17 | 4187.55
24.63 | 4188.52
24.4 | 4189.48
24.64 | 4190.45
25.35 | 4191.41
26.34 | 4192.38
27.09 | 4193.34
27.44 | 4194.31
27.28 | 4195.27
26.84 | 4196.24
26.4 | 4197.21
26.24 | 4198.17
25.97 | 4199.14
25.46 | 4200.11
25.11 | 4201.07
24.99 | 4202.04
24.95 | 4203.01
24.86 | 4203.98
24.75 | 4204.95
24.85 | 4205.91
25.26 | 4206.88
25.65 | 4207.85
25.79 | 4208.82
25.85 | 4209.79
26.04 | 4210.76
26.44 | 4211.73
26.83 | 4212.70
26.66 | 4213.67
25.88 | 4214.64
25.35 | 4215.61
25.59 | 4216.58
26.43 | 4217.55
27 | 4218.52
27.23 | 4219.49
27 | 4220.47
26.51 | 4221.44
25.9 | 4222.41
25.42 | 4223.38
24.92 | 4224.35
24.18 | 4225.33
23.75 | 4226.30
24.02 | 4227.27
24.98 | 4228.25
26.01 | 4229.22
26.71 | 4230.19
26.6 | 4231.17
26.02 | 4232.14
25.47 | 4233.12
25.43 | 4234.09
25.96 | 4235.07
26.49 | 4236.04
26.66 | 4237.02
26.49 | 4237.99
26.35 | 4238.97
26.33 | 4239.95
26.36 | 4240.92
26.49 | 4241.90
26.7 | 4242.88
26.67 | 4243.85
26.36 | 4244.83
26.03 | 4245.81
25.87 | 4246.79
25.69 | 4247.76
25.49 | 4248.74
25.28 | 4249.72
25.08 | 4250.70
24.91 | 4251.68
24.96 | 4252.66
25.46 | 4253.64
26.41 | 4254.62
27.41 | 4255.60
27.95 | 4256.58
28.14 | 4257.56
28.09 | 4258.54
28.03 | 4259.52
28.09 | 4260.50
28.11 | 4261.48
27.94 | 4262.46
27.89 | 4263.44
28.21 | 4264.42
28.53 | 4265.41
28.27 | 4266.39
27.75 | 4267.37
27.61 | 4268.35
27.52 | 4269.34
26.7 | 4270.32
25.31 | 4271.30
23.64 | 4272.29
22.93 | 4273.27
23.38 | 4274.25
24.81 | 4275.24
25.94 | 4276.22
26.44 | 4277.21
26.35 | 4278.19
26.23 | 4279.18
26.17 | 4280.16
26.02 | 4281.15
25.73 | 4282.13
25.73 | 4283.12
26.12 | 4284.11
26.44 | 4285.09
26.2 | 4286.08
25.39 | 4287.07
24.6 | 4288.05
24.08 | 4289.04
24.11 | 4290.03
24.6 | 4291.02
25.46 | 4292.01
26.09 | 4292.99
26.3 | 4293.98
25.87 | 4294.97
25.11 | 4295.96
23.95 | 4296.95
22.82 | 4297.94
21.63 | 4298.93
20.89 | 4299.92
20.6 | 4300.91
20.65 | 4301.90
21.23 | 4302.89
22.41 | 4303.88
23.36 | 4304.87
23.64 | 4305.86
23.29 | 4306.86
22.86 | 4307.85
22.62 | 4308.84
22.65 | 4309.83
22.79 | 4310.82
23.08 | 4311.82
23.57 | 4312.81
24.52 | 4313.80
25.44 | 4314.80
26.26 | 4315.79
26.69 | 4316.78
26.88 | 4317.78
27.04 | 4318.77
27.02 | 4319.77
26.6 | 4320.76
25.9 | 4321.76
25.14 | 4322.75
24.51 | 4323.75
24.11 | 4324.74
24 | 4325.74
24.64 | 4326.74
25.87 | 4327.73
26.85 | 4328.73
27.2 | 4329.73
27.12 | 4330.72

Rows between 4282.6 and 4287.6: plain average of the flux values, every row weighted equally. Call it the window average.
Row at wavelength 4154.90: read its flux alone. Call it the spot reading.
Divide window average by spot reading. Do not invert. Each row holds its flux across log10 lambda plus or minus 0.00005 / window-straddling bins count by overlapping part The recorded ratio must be 1.08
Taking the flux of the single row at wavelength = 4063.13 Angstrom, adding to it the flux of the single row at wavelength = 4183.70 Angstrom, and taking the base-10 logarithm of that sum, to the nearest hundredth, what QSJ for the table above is 1.70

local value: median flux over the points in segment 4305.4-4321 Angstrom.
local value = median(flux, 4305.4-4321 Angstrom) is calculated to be 24.1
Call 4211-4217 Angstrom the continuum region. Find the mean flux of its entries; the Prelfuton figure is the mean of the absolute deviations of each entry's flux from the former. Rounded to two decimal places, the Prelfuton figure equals 0.52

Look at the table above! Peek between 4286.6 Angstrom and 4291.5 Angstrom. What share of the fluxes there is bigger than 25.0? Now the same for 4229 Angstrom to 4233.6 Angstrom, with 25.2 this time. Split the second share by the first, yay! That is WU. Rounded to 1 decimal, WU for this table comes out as 5.0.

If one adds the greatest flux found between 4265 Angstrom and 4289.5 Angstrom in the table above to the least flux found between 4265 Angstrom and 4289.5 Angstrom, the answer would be 51.5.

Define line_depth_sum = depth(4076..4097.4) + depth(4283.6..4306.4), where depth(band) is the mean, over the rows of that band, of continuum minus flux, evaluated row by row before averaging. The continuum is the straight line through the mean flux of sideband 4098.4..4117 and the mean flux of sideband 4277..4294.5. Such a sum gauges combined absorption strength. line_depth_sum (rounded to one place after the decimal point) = 1.6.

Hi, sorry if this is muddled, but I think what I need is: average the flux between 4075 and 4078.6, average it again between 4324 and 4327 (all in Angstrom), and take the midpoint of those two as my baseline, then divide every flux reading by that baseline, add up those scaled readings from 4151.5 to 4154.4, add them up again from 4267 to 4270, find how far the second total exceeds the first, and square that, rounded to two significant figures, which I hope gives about 0.15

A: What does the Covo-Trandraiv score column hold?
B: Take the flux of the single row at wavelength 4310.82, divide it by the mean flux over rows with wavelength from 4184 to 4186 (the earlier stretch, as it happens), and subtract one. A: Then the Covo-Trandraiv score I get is -0.12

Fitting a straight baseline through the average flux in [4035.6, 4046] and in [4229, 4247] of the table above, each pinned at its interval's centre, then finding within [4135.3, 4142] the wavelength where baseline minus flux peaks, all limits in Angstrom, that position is 4135.81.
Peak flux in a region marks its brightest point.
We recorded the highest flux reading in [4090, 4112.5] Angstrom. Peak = 26.52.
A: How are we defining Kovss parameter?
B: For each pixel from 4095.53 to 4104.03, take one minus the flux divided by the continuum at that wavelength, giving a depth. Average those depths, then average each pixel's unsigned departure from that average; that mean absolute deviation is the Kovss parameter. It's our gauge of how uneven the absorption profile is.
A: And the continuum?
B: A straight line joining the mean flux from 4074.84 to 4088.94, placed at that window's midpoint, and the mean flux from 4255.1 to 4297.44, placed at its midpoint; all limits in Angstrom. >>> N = 0.049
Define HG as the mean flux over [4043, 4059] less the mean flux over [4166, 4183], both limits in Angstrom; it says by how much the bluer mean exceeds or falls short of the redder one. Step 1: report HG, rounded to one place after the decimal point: 1.3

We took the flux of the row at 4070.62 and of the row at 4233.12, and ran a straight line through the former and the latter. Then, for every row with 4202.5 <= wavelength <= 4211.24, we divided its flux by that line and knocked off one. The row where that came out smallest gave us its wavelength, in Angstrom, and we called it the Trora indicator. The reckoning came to 4204.95 Angstrom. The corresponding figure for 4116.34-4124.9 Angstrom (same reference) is 4124.40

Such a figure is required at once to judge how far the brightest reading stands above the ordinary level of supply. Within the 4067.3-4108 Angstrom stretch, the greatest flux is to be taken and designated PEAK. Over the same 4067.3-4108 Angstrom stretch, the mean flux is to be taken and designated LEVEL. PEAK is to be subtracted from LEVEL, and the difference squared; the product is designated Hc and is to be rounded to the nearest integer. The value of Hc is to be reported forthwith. 29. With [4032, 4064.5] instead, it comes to 5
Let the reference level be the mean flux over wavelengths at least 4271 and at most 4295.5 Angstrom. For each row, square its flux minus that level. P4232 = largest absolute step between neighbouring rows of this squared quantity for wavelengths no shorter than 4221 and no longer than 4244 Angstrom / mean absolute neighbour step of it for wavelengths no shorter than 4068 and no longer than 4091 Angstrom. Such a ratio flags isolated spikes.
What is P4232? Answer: 1.0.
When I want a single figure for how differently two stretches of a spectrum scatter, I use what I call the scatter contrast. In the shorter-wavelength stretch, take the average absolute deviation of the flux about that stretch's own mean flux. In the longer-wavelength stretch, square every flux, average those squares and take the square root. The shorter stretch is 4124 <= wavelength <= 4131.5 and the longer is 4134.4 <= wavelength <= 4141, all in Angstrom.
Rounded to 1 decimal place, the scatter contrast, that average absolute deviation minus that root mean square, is -25.8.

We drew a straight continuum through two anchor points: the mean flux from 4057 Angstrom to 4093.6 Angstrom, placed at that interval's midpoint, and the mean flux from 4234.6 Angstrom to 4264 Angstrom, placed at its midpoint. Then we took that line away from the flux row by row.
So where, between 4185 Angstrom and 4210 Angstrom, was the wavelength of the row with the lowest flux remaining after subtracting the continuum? 4189.48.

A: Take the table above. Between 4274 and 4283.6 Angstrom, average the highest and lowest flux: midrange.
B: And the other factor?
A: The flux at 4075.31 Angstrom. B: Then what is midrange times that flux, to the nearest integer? 617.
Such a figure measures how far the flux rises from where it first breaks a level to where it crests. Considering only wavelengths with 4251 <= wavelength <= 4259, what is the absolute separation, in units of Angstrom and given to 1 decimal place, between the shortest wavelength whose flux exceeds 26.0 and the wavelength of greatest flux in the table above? 2.9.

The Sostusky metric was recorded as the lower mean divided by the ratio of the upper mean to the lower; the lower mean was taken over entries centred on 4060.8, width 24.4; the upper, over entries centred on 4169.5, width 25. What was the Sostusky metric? 28.6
